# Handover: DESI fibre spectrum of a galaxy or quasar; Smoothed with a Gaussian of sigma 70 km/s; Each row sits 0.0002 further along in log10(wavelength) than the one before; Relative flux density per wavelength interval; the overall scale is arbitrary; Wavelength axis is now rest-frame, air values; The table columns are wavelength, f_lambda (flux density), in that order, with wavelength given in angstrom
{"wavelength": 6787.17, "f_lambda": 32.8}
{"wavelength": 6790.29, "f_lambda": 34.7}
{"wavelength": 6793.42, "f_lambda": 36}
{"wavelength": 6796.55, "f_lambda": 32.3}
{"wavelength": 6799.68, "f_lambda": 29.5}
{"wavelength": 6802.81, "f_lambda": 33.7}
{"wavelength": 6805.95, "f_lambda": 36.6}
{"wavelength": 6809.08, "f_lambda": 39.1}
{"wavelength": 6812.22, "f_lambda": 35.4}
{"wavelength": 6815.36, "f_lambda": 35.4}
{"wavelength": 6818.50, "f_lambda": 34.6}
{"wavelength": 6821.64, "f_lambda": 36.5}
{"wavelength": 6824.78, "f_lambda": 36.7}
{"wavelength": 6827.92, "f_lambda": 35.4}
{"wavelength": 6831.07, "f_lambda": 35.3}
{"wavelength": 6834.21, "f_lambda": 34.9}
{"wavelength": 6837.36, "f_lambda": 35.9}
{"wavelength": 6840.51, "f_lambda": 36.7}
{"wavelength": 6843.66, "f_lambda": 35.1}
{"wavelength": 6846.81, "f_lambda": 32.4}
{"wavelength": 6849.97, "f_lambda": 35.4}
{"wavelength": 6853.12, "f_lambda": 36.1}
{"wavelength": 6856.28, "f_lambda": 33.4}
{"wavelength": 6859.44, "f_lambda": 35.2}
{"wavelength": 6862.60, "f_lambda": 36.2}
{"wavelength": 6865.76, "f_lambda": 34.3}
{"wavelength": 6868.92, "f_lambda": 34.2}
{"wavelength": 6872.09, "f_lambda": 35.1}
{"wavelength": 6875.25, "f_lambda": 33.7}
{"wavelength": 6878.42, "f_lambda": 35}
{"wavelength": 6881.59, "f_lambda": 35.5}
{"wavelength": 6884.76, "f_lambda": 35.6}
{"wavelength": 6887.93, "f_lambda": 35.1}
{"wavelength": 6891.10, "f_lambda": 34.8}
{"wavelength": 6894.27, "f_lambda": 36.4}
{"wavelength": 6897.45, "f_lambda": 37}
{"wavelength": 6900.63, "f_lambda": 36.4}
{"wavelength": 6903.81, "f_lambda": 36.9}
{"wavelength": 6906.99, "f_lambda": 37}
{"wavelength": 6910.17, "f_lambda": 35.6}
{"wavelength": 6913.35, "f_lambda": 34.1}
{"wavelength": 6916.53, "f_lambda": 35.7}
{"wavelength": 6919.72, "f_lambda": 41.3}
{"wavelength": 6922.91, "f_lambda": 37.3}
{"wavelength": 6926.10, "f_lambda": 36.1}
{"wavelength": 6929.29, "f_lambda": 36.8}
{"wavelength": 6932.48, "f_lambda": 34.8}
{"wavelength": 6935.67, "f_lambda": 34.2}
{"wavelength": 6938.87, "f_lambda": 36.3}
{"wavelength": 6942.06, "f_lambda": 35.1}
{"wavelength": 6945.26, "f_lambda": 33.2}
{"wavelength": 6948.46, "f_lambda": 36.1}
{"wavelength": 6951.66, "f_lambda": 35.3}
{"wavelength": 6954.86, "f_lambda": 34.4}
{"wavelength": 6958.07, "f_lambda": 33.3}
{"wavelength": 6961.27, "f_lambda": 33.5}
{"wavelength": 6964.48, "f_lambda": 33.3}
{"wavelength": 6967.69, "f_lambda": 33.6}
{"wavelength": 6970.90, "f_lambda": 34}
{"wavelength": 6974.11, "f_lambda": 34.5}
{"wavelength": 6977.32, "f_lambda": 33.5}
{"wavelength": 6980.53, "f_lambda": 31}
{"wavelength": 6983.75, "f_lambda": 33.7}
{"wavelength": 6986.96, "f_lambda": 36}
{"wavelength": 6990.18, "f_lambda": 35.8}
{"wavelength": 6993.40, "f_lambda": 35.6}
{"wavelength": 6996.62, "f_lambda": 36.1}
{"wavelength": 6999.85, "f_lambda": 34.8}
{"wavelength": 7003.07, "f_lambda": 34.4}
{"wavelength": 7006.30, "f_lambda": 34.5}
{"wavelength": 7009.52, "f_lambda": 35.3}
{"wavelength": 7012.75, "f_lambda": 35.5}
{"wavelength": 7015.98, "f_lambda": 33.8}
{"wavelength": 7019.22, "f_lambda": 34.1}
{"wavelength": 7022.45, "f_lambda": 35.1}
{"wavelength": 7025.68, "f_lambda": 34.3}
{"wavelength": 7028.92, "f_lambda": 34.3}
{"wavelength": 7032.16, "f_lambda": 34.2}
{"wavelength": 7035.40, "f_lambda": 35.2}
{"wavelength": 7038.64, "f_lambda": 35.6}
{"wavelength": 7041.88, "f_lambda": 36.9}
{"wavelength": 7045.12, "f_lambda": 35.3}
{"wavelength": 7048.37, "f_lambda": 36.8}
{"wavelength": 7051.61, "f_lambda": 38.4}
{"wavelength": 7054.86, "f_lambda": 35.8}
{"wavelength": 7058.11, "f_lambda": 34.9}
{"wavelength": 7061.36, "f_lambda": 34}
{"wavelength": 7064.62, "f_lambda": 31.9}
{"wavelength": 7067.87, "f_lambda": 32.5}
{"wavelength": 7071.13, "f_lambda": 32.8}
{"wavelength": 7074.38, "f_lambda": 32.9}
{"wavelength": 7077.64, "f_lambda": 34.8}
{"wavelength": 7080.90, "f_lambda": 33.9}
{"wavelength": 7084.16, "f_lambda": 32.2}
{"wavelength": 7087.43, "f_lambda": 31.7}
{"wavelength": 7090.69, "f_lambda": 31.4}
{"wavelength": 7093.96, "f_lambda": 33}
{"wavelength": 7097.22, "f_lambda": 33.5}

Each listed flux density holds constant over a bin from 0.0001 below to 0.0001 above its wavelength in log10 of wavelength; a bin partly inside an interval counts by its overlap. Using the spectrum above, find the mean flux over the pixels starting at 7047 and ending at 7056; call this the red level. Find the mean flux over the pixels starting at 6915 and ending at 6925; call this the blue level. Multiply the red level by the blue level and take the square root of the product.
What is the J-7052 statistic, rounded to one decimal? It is 37.5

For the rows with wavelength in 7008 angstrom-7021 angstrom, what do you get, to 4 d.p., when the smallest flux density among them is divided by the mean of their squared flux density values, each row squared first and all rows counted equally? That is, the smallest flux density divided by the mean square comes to 0.0281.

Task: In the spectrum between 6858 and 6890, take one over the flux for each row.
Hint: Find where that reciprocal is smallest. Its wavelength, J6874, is 6862.60 angstrom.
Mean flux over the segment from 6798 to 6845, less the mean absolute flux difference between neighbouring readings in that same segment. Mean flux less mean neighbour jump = 33.9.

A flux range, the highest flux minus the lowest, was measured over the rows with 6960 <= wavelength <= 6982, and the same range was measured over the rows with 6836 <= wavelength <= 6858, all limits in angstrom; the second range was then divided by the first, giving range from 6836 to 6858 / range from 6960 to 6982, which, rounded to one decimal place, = 1.2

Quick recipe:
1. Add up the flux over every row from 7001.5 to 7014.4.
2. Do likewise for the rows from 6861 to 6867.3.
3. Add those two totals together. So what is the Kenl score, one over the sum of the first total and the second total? 0.0048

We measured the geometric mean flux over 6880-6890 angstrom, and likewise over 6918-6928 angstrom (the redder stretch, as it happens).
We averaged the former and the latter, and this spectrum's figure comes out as 36.8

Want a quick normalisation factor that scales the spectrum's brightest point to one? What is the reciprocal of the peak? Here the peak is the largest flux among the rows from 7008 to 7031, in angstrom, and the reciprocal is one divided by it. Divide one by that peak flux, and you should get 0.0282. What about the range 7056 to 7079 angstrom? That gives 0.0287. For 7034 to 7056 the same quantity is 0.0260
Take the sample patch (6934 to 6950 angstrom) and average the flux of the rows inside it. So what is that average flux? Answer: 35.0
